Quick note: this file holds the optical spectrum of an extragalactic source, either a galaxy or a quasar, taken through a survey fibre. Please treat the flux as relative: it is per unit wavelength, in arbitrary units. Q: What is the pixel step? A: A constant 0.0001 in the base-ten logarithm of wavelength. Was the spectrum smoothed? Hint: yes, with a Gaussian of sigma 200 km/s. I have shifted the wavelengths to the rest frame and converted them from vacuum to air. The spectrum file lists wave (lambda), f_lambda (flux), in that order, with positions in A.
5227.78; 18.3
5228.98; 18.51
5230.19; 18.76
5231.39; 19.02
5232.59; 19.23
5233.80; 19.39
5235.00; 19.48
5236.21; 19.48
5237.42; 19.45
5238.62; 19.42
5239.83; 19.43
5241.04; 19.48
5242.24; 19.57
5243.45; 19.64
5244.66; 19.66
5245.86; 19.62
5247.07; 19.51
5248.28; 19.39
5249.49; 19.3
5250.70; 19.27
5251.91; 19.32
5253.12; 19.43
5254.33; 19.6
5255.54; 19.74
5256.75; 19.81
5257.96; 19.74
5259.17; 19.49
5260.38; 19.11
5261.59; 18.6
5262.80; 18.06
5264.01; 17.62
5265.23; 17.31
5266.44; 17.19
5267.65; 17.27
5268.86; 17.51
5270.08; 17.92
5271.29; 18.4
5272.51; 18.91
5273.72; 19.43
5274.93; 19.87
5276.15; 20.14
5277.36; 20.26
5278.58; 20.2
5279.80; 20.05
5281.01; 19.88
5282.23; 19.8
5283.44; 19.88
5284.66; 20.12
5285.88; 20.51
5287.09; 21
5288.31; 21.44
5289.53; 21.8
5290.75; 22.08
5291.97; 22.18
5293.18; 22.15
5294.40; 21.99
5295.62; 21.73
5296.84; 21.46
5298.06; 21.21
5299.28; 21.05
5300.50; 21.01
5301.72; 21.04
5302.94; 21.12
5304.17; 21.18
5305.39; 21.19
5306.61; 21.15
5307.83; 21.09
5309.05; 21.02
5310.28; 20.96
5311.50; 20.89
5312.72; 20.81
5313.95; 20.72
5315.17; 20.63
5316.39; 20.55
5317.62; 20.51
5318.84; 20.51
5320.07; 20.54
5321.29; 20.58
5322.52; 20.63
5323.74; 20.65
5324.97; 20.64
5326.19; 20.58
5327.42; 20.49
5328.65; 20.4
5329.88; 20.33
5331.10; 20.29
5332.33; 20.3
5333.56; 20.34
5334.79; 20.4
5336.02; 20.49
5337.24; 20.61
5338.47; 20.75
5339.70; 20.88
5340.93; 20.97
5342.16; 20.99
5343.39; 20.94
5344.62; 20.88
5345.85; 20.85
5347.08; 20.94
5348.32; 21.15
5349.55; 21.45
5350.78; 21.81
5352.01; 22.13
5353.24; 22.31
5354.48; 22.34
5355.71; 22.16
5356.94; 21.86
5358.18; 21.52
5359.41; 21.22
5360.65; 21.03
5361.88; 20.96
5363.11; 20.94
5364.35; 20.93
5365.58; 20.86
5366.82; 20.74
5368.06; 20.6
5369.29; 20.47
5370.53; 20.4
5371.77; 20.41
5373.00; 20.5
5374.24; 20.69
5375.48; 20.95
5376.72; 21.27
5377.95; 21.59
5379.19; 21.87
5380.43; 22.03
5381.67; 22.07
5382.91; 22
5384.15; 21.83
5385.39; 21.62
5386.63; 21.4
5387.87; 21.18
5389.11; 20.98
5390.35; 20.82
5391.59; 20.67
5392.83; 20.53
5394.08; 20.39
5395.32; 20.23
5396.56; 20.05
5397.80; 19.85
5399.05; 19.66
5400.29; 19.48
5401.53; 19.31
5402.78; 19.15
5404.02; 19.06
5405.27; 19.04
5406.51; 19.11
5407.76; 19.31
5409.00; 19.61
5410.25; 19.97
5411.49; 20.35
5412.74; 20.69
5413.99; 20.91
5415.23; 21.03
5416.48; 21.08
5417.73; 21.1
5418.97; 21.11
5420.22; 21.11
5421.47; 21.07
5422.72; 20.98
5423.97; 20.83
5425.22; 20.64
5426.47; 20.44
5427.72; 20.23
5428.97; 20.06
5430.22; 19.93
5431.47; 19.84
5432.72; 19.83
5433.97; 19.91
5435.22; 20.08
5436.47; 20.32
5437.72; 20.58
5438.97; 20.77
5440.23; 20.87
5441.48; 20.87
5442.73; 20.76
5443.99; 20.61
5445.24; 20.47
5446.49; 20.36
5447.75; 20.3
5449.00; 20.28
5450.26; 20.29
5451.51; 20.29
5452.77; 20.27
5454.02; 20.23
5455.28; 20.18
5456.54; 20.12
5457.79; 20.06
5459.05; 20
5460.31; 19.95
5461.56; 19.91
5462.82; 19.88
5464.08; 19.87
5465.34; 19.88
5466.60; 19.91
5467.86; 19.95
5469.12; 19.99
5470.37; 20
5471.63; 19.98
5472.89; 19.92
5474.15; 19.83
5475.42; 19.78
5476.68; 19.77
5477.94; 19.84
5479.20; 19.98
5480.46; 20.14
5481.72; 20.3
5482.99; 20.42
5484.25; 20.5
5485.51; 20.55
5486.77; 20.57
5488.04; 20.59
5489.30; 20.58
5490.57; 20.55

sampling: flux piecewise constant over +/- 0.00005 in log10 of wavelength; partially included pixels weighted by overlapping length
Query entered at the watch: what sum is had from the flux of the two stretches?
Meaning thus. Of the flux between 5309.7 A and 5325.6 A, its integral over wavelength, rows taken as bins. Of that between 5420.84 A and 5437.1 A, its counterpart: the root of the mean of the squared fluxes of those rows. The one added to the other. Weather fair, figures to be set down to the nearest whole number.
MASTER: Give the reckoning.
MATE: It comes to 349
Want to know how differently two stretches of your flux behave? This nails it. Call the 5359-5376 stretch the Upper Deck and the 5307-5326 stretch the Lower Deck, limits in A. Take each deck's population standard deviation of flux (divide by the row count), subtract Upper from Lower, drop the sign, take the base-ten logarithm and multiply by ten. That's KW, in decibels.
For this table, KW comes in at -12.0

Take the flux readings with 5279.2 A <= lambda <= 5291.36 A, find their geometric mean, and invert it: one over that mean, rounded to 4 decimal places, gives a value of 0.0484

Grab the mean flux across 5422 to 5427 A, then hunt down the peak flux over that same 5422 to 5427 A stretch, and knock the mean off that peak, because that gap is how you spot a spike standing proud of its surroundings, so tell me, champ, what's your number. 0.26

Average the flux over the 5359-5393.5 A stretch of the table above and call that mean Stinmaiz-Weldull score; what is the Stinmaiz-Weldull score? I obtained 21.1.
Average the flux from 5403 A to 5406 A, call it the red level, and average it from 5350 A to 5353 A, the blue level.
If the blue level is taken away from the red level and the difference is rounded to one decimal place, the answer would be -2.9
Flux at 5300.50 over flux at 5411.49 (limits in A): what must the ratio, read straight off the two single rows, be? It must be 1.03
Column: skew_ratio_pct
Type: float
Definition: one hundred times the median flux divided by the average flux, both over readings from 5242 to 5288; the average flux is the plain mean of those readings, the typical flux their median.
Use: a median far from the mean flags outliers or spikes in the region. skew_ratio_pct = 101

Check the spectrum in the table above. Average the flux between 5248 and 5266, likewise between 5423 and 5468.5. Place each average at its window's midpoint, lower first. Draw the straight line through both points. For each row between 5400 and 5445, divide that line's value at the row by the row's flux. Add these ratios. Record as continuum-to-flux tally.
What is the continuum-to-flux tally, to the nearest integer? 36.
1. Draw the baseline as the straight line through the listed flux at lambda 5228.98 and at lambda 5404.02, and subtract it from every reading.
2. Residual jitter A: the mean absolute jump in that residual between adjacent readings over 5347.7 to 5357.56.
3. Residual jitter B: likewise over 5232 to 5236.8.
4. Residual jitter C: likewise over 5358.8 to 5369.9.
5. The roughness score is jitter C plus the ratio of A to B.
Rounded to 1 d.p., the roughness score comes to 3.0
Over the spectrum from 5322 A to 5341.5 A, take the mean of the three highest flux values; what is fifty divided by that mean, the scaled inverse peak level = 2.40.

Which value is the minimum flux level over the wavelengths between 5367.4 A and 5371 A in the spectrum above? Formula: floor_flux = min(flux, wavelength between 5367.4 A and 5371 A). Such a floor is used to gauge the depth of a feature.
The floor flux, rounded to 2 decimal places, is 20.40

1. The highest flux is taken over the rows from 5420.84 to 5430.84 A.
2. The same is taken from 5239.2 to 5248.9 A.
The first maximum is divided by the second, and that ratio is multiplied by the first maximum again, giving 22.6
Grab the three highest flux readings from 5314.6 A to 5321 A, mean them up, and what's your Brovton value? 20.6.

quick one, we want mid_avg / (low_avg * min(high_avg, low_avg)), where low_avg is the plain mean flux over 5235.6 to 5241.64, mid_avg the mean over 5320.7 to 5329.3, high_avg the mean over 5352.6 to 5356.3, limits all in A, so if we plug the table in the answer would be 0.0544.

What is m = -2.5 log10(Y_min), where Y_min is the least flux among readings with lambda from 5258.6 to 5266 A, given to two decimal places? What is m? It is -3.10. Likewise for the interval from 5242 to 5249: -3.22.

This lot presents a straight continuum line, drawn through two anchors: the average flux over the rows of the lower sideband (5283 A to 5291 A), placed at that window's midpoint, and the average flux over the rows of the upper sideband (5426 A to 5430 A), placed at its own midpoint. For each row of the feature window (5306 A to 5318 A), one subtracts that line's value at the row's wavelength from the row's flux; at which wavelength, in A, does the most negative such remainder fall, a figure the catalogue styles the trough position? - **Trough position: 5317.62 A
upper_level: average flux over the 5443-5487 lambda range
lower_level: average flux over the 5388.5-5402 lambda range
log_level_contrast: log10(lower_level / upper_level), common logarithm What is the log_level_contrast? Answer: 0.001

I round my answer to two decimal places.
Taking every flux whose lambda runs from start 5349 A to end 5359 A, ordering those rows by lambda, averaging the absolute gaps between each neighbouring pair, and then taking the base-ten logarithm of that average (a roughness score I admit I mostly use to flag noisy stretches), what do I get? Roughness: -0.61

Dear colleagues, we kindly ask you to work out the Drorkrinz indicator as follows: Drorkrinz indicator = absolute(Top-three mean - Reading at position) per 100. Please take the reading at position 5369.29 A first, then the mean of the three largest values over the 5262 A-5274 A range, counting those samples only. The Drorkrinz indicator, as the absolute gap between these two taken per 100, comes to 0.016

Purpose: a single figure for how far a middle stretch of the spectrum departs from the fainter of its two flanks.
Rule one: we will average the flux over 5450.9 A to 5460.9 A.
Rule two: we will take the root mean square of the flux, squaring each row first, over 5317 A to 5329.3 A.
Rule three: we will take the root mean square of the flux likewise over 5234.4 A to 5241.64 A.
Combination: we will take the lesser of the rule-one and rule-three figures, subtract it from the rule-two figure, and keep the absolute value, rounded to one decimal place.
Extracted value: 1.1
